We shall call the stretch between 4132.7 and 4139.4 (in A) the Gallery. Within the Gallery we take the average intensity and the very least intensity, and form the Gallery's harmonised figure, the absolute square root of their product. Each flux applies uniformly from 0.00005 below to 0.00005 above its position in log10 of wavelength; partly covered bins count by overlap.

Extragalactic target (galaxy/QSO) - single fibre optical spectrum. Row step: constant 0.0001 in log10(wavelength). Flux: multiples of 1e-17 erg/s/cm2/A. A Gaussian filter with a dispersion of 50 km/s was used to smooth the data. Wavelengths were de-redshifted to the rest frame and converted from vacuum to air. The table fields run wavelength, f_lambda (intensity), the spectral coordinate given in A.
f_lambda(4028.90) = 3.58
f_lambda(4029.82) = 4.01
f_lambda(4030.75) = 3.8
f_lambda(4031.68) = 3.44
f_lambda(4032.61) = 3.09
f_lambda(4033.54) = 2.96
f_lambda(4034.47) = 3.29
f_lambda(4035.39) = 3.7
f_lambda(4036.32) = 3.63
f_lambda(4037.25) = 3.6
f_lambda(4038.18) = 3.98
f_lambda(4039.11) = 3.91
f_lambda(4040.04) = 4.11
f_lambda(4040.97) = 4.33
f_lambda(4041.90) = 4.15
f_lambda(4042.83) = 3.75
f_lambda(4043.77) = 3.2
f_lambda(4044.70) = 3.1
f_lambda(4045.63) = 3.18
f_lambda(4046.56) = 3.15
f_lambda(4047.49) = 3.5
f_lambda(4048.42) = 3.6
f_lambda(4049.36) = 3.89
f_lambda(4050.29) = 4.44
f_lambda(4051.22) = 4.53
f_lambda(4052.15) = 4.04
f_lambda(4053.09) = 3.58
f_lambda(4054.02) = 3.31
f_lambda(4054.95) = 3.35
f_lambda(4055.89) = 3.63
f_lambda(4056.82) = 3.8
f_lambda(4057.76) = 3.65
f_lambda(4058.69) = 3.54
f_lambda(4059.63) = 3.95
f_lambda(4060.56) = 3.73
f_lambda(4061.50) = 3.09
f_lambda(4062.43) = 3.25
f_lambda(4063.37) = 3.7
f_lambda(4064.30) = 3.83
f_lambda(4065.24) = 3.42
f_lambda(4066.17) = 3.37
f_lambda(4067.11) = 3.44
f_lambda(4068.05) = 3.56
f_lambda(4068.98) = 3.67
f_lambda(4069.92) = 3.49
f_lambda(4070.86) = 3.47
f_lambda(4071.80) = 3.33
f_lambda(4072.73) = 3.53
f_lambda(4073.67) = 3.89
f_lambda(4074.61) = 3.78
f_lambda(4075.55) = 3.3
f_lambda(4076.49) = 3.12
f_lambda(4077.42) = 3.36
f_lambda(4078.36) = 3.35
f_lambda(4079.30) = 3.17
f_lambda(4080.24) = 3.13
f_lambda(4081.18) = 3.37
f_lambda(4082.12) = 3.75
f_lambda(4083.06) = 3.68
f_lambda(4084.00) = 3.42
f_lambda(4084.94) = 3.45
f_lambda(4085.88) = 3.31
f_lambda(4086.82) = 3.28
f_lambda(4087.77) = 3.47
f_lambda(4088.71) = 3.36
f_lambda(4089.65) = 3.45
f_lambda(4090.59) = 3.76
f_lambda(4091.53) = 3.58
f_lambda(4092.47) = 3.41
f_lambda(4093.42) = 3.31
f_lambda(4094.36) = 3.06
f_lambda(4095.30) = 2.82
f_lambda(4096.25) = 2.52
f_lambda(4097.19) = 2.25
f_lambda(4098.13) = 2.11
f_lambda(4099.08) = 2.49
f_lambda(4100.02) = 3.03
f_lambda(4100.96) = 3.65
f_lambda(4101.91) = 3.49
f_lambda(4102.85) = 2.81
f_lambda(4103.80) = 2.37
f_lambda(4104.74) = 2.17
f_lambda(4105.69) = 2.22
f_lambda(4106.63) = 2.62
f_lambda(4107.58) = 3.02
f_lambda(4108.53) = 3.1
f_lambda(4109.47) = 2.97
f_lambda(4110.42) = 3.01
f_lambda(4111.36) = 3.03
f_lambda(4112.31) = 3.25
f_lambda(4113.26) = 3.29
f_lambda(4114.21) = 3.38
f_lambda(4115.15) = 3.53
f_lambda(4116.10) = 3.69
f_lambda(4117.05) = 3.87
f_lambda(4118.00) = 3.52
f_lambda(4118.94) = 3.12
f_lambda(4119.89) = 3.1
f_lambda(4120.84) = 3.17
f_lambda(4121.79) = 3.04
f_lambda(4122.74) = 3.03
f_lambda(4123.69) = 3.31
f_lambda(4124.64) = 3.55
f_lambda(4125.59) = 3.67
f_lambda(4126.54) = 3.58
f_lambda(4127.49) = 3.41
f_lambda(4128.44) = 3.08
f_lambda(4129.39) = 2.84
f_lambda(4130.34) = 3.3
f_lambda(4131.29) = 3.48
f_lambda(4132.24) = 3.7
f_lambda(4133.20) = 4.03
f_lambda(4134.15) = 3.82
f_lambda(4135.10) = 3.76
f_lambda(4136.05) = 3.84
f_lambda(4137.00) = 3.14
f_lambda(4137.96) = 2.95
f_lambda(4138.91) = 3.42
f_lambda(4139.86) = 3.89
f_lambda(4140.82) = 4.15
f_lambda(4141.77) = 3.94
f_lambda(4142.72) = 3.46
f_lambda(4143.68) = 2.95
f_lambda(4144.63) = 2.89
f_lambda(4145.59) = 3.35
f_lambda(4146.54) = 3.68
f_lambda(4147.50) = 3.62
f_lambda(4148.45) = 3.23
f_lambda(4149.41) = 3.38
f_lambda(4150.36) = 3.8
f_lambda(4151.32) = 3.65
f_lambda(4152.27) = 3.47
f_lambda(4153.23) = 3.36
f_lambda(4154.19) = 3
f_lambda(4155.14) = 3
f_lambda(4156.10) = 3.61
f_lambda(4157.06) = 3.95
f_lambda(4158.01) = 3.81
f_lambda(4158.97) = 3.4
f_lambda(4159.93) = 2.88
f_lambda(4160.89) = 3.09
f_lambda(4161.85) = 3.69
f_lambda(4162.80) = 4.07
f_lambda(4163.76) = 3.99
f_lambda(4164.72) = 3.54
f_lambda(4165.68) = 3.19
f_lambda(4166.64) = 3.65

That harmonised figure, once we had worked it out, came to 3.2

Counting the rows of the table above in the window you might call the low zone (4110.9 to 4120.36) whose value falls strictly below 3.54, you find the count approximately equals 8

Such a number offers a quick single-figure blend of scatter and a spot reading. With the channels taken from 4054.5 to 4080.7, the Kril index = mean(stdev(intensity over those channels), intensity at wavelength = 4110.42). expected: 1.6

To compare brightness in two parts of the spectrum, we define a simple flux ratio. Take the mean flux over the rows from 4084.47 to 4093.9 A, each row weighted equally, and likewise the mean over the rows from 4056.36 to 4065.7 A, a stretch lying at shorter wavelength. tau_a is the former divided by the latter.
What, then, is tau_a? 0.96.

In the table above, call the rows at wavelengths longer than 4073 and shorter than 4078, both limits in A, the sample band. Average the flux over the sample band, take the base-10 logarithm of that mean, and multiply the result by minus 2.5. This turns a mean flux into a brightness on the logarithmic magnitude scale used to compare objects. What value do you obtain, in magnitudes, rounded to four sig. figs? -1.357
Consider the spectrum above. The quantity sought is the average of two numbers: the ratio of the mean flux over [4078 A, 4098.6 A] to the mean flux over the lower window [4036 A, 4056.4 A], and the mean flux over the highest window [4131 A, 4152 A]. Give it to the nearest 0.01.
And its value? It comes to 2.21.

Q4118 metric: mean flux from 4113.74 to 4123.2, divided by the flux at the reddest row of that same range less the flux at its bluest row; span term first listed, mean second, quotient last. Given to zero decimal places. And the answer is -10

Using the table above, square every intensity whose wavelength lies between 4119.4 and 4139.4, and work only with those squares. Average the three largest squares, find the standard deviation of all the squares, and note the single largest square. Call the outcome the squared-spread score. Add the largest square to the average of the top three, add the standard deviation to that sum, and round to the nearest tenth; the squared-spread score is 33.7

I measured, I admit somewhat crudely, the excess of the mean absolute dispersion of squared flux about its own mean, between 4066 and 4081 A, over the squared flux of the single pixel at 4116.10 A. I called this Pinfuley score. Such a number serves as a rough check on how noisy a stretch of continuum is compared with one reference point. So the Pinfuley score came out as -12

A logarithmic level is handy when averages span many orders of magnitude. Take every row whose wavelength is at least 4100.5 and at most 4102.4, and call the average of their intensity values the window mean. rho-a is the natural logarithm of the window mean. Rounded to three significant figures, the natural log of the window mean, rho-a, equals 1.27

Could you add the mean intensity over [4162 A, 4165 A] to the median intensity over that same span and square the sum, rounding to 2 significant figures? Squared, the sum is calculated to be 62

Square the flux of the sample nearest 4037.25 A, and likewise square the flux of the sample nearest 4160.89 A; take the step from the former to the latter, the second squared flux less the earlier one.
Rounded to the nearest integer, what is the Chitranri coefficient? -3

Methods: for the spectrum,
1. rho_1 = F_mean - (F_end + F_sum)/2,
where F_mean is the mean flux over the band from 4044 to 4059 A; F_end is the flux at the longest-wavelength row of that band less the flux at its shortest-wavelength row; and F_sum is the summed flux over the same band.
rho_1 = -26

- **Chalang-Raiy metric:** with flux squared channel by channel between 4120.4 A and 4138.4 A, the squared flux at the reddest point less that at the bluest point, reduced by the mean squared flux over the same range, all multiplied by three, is -39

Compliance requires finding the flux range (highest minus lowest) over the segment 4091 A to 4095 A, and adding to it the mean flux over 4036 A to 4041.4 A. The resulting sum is 4.45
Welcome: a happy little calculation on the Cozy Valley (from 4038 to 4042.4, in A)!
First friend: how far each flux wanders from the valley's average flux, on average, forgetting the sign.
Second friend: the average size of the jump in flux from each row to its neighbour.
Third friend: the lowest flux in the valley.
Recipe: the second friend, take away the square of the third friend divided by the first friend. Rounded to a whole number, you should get -126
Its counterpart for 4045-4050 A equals -41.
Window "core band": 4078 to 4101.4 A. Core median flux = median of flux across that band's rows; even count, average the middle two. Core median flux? 3.35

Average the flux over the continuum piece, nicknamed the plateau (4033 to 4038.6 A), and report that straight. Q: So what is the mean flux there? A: 3.5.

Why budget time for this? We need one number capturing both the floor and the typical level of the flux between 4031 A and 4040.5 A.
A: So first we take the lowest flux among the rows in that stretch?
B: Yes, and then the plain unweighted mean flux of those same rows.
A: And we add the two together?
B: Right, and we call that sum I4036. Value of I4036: 6.5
